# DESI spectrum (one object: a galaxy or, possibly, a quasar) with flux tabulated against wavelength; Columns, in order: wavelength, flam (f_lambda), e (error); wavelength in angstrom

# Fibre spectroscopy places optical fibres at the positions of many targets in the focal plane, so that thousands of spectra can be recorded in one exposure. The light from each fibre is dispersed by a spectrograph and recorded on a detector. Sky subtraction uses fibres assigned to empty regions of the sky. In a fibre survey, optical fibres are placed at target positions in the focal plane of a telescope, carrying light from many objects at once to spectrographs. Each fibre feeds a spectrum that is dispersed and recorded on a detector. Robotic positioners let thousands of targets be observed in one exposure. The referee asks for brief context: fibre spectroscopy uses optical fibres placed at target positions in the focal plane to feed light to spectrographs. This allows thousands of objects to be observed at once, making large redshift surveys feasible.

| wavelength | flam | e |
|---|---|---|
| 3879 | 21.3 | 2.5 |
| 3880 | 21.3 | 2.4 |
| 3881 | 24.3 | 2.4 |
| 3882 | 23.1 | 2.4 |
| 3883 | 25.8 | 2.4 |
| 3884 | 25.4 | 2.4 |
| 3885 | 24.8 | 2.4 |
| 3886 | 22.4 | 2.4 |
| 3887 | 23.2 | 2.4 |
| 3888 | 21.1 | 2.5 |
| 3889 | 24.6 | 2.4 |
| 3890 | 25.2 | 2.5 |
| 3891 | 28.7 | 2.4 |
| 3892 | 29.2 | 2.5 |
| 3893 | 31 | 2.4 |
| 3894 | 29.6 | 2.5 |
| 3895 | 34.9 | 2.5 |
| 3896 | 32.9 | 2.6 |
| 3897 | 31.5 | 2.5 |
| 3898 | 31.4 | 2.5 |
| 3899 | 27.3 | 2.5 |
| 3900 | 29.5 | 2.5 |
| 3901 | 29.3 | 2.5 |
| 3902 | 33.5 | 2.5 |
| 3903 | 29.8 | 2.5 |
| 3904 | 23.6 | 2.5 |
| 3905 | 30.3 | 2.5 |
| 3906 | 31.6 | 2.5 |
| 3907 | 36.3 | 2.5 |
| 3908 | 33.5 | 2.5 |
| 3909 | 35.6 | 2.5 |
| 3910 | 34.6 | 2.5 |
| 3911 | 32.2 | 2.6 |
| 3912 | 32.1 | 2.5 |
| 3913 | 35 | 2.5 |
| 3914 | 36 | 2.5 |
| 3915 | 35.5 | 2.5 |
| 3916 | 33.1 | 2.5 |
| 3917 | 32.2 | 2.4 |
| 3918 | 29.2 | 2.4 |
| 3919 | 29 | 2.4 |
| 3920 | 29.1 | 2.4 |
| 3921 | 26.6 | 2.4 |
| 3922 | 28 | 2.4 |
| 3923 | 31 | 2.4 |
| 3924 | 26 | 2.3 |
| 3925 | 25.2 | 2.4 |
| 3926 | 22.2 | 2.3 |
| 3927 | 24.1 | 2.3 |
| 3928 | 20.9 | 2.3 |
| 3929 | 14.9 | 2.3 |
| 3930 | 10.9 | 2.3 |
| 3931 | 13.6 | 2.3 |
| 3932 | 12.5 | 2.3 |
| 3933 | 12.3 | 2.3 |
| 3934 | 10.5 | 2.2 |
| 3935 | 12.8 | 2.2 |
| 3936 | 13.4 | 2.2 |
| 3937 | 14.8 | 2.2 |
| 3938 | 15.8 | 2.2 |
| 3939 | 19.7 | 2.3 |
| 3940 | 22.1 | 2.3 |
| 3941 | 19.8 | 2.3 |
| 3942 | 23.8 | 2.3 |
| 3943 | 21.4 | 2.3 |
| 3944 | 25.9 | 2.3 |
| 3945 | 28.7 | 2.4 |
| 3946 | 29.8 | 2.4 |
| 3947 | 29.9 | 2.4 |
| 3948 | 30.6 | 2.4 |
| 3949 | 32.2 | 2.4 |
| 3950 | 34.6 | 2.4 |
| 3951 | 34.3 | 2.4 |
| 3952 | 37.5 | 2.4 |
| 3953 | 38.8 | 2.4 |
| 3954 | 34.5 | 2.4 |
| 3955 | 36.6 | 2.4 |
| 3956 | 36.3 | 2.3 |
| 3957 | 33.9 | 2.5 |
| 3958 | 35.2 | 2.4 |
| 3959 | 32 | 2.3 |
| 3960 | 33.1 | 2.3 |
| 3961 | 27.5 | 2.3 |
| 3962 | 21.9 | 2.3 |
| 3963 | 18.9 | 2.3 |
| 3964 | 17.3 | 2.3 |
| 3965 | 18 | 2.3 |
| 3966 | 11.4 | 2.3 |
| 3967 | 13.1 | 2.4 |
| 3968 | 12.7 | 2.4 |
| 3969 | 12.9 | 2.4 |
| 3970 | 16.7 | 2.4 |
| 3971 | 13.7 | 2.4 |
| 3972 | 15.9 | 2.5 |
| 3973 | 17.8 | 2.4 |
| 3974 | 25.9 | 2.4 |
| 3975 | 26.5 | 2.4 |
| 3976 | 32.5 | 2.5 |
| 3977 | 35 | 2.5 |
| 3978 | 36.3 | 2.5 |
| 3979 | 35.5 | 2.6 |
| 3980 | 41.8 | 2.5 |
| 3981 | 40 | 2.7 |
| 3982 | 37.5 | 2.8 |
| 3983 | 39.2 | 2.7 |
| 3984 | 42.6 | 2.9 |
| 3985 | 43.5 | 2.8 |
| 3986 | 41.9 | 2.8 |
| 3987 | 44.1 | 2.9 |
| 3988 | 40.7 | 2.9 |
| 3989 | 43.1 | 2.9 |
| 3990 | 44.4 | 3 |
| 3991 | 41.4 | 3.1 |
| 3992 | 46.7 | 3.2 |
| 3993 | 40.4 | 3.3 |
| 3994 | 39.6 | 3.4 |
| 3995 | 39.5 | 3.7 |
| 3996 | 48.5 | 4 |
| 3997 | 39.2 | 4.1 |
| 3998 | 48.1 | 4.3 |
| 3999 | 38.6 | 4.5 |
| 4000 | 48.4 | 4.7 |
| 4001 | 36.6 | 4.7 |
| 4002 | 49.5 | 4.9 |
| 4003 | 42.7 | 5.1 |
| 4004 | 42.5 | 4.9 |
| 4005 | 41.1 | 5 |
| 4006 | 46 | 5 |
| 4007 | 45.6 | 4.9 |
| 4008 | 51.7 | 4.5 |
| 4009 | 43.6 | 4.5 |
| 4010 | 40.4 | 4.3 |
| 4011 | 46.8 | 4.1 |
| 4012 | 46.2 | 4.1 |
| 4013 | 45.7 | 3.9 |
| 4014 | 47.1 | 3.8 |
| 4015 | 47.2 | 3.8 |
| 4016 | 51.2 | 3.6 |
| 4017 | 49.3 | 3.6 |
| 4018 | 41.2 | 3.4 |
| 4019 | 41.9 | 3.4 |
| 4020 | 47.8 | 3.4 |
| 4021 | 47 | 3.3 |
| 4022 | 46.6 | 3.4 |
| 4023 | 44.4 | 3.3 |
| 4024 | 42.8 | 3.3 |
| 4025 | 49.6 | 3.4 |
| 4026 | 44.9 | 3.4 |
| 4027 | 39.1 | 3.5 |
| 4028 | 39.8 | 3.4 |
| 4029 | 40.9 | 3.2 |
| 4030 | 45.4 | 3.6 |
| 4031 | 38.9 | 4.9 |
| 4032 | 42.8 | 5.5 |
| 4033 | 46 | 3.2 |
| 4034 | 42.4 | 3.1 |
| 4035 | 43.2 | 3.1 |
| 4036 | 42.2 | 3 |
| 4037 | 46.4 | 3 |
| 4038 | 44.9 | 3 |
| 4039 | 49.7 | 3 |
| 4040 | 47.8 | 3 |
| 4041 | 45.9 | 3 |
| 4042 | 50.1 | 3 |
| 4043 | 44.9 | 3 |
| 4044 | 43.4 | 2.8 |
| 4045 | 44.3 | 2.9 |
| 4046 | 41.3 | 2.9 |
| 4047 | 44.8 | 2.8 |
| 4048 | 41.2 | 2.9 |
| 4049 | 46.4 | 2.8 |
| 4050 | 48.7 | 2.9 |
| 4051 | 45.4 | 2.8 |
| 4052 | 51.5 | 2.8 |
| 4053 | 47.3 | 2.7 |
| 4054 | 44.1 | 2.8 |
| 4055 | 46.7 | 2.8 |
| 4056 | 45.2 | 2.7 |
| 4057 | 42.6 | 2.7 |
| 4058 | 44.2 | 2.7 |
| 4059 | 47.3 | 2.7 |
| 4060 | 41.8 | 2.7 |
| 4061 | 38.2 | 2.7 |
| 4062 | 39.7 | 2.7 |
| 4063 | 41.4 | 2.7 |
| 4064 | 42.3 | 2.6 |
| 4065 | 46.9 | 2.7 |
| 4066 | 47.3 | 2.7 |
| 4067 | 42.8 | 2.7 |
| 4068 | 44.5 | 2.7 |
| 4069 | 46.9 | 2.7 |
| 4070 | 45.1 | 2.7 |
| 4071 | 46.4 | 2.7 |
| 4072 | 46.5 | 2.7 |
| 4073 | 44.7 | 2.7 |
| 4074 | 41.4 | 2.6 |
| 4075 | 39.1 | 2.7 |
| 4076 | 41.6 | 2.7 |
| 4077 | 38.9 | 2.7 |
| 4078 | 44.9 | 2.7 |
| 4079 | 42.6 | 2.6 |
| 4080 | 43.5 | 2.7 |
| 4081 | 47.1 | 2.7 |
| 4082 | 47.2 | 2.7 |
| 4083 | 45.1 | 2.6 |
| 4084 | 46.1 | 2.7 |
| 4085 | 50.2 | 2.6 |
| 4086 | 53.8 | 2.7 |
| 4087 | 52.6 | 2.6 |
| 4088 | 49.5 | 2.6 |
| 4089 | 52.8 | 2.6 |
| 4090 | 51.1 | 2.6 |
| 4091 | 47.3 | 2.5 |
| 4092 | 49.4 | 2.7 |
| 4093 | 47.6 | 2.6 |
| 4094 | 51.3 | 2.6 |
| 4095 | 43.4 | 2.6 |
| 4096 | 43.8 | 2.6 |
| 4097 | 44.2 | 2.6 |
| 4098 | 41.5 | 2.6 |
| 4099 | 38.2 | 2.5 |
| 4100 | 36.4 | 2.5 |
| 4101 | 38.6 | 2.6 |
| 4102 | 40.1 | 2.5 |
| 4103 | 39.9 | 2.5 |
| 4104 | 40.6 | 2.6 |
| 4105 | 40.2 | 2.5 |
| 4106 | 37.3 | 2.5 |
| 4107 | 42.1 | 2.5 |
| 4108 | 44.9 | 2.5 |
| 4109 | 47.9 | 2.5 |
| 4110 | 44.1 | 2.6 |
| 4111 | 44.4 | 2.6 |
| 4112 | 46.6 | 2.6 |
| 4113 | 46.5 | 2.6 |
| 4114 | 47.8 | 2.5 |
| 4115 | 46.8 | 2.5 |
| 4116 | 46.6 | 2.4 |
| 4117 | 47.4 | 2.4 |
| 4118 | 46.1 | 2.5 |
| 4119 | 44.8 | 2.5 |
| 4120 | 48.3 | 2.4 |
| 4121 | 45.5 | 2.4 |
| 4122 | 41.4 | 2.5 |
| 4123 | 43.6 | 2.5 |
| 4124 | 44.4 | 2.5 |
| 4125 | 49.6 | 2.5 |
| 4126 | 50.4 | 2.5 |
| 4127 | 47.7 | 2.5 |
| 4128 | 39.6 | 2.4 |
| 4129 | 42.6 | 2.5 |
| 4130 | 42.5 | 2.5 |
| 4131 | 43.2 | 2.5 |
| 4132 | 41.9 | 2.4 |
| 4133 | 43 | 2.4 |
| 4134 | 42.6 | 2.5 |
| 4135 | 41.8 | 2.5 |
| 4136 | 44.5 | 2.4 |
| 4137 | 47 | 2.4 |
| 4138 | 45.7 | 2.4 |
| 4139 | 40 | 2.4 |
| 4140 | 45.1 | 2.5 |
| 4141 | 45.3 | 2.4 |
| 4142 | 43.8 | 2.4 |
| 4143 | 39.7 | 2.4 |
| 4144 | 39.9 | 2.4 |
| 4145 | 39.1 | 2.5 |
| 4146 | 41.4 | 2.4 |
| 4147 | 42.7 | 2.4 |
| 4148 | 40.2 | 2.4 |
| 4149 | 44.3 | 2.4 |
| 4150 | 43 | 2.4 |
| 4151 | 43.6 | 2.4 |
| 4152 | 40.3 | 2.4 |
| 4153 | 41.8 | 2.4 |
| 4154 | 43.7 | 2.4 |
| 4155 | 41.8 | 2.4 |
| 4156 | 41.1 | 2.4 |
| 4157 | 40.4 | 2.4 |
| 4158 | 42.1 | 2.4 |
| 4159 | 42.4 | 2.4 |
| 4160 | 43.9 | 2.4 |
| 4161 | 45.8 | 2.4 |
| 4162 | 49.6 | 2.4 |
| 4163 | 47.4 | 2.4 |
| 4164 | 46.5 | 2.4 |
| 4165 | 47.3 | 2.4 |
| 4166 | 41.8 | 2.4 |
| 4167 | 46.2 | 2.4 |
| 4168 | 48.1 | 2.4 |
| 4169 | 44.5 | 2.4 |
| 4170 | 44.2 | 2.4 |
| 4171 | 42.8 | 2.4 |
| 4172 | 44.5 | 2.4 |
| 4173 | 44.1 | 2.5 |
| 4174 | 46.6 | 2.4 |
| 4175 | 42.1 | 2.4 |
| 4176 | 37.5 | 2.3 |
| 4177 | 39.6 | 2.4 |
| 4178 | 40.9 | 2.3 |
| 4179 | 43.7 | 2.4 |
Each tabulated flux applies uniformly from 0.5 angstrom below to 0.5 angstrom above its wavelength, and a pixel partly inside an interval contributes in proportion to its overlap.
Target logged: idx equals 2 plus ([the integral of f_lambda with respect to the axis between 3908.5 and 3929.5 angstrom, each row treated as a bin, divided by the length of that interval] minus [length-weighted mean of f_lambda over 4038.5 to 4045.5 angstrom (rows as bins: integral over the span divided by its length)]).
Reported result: -15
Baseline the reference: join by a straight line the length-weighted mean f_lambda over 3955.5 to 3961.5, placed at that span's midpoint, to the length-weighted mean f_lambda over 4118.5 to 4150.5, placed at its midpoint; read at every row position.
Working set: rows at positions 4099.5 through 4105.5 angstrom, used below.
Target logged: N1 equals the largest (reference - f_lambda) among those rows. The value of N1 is 5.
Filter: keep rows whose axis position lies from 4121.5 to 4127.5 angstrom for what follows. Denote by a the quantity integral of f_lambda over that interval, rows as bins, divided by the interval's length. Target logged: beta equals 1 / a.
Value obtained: 0.022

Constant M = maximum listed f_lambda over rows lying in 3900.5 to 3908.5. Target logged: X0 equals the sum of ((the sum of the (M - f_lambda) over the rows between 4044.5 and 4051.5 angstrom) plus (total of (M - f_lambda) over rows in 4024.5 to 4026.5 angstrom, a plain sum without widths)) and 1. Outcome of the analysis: -79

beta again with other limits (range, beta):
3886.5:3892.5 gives 0.039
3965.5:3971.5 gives 0.075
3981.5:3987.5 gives 0.024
